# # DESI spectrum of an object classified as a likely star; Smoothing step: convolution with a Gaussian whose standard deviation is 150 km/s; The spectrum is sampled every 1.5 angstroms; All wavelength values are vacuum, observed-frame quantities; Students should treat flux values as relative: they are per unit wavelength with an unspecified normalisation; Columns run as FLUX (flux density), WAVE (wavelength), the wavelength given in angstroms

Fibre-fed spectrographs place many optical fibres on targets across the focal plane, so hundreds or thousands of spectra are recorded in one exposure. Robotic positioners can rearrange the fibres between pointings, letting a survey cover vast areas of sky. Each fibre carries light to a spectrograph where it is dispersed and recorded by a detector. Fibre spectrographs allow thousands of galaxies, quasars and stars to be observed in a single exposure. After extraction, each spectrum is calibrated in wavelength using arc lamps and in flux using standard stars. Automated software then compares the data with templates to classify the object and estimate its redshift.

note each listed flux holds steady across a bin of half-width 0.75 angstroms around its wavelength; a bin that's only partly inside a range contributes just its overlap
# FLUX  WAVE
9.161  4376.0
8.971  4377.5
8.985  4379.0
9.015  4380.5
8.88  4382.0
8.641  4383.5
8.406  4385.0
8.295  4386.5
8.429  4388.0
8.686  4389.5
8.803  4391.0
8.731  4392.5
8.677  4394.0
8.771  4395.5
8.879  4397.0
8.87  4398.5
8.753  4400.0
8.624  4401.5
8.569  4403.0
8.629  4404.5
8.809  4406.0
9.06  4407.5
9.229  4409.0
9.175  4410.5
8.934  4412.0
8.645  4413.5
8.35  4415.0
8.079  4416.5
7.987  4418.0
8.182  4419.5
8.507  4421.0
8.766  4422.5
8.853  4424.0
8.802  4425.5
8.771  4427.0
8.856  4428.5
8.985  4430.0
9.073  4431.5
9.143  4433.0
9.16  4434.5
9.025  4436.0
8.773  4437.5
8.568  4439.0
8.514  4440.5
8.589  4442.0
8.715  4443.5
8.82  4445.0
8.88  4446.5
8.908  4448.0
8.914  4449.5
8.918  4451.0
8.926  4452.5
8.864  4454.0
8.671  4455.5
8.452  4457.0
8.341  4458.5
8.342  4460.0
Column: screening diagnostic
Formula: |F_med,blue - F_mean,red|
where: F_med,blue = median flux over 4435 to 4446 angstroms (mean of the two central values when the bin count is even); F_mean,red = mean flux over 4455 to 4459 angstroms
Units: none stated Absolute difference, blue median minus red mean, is 0.23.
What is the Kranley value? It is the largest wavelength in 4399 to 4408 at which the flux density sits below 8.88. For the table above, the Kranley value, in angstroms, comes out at 4406.0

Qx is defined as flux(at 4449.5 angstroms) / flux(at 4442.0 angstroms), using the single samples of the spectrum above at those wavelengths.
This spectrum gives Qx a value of 1.038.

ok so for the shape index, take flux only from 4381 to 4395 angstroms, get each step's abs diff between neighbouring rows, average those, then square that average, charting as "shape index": 0.0232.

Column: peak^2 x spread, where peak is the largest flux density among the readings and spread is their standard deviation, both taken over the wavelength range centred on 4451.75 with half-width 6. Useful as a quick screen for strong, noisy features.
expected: 13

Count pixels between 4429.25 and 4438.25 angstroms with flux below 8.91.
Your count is 1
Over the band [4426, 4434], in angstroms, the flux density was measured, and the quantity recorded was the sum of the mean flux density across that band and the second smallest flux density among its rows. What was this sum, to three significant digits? 17.8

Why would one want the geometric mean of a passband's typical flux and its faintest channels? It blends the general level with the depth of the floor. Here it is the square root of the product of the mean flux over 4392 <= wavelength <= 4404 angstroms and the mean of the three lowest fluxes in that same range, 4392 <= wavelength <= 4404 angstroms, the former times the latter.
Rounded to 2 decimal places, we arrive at 8.68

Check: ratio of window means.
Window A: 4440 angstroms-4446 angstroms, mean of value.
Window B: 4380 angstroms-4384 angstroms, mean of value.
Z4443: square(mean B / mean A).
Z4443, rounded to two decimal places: 1.04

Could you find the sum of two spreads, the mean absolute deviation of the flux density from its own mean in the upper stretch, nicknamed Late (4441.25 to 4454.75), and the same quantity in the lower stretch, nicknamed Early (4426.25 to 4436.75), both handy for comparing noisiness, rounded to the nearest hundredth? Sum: 0.20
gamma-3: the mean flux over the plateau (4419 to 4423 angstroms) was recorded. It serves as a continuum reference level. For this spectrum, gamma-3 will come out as 8.5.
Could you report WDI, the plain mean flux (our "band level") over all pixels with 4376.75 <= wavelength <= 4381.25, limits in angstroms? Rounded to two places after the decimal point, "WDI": 8.99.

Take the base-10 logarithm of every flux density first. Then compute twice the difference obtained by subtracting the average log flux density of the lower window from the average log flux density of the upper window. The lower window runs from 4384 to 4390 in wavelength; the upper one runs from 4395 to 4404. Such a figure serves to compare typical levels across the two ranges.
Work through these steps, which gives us 0.029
